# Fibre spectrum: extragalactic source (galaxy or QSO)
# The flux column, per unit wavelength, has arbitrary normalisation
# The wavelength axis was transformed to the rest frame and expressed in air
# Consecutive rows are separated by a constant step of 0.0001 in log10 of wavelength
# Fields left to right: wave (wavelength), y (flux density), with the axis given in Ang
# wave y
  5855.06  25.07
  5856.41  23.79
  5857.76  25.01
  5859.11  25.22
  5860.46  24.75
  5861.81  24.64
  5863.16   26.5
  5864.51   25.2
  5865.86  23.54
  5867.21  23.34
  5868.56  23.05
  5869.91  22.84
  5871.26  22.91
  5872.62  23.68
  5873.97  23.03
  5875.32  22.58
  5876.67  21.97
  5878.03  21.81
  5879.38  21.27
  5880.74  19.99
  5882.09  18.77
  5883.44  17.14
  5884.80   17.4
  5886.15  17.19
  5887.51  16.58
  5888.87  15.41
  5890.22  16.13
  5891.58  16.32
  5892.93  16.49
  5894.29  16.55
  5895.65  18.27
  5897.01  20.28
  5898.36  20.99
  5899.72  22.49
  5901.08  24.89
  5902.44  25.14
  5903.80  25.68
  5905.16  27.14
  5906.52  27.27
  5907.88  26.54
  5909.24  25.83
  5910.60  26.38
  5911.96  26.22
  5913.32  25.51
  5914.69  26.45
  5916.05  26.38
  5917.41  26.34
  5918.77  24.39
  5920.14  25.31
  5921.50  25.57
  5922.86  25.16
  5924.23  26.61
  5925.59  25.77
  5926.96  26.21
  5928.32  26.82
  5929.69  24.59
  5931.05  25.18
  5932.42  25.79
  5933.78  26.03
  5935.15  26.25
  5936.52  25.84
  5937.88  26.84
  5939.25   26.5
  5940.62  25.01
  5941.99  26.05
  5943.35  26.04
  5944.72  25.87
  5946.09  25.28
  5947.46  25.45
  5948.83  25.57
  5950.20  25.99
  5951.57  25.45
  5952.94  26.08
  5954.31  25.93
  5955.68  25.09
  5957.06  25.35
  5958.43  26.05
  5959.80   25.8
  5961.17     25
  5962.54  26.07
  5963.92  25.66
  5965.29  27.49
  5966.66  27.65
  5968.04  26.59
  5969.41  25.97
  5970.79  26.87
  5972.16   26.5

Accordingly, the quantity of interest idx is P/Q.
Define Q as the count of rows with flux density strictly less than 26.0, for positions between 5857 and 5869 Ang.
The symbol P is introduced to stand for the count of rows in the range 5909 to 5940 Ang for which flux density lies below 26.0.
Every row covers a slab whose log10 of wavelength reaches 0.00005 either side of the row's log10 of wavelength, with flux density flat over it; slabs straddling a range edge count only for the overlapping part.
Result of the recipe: 1.4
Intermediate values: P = 11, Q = 8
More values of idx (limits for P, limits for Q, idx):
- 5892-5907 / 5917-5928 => 1.8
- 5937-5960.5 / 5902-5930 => 1.1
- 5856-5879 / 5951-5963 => 2.7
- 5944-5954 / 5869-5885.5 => 0.5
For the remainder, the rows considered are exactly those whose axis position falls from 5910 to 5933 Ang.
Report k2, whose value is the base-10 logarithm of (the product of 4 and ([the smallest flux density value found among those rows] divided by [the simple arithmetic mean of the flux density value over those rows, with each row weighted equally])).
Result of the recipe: 0.578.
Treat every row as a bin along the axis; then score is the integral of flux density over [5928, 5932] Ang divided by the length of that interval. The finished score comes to 25.4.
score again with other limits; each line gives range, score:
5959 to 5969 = 26.3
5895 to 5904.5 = 22.6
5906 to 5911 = 26.5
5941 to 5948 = 25.7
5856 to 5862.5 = 24.7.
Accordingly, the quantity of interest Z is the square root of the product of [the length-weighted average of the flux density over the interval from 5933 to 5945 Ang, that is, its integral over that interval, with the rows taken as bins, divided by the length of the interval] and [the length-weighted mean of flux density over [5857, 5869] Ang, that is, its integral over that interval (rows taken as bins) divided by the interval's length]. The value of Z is 25.3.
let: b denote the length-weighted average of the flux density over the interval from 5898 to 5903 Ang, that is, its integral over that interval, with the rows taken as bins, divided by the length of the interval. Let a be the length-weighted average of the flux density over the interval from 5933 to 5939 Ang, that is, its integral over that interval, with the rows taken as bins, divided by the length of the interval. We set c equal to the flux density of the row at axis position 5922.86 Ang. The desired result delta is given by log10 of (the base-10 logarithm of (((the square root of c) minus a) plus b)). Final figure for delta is -0.46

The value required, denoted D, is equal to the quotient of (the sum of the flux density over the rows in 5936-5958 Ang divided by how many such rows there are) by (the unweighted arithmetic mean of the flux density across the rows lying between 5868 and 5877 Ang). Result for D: 1.13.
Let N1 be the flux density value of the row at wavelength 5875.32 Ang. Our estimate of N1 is 22.58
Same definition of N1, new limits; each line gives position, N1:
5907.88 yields 26.54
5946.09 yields 25.28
